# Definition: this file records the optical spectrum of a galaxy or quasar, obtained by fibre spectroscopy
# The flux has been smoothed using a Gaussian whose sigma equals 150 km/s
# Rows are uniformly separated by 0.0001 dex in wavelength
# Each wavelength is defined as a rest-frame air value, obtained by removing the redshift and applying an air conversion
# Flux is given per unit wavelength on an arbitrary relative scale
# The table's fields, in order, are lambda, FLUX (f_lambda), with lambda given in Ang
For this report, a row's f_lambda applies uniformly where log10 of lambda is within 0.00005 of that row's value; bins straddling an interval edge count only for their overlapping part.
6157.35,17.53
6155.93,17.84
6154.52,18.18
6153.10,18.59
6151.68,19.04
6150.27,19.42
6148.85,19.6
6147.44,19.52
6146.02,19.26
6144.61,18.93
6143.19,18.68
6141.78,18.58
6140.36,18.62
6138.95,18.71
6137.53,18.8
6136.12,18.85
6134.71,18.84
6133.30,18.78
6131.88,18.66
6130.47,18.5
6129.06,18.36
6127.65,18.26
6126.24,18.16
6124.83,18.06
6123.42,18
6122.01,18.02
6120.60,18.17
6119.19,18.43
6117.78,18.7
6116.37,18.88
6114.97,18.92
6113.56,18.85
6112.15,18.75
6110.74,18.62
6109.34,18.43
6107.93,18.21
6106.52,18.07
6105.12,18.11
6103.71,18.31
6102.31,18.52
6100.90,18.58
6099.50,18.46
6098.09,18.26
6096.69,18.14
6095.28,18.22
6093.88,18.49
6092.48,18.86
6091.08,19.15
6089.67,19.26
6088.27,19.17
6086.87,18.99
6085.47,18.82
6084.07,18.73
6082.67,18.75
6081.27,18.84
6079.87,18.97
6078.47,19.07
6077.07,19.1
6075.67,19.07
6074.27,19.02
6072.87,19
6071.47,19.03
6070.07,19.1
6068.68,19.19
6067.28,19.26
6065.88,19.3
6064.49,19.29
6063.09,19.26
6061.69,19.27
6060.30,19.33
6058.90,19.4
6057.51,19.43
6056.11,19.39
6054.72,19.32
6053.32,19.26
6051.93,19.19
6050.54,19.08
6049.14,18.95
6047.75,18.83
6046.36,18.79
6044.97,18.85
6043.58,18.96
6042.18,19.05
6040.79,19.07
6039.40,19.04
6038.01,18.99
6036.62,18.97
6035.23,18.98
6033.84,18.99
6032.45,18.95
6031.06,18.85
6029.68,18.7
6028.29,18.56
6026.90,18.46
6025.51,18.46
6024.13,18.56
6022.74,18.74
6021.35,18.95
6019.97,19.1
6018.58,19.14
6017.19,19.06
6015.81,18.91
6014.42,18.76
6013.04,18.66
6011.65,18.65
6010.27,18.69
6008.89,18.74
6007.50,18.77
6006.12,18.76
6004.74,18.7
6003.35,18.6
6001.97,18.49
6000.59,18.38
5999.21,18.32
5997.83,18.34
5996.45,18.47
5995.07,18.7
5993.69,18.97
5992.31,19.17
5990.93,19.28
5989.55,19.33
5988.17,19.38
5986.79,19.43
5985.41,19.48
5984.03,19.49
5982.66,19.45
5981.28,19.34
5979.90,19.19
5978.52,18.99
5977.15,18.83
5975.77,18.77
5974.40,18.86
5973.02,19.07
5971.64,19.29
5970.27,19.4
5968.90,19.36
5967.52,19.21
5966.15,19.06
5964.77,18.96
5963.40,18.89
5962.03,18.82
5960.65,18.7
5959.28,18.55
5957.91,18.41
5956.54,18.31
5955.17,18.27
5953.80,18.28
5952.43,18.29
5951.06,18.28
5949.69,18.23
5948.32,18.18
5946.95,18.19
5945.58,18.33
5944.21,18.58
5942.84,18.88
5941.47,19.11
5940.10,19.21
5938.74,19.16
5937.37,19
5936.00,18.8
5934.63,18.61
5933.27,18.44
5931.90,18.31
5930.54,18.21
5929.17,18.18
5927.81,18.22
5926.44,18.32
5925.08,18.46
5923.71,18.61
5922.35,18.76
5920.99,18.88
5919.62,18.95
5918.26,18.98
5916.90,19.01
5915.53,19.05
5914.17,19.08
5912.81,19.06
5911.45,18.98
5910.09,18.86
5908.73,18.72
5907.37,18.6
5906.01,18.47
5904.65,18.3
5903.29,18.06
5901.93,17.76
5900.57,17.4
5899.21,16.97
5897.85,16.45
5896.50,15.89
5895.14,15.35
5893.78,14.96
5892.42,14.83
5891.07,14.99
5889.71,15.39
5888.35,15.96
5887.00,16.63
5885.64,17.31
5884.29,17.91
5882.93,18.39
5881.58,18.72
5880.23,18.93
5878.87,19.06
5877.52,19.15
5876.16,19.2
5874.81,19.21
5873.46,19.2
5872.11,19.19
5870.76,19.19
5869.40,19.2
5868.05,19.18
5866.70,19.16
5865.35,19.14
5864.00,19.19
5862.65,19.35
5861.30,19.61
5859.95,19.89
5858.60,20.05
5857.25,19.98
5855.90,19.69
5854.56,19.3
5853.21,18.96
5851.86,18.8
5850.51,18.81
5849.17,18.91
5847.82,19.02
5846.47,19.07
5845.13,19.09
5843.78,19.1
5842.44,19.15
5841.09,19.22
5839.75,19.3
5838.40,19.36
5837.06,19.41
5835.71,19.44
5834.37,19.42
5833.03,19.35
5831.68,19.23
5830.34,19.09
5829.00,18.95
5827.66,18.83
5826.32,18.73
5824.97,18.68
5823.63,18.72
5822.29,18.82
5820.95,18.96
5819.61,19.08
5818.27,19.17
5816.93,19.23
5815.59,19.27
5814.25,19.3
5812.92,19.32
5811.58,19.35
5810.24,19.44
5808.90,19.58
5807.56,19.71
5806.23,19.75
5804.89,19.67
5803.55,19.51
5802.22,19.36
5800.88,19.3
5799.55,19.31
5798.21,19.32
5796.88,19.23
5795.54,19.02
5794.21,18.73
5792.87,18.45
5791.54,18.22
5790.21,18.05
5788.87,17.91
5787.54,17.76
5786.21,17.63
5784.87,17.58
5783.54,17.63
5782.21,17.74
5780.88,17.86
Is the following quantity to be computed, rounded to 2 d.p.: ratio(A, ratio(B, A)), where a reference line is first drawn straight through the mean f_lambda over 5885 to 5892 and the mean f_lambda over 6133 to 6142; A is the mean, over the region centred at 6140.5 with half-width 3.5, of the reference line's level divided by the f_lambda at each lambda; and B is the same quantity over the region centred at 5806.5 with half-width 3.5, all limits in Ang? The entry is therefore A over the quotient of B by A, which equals 1.31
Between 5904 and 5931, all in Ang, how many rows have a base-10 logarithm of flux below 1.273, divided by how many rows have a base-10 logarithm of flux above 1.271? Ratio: 0.91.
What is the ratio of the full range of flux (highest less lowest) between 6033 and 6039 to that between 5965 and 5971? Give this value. 0.1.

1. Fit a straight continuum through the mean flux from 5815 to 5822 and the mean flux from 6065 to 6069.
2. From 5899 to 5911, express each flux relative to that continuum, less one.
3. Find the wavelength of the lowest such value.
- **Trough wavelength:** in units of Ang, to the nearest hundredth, 5899.21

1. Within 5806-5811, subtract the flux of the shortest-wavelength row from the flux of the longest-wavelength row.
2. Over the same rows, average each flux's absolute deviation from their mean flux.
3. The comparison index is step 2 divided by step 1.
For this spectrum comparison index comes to -0.35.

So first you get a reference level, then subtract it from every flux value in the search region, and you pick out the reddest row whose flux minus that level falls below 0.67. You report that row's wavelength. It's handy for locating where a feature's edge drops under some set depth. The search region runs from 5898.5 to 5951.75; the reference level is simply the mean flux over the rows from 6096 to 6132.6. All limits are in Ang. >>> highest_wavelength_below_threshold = 5951.06 Ang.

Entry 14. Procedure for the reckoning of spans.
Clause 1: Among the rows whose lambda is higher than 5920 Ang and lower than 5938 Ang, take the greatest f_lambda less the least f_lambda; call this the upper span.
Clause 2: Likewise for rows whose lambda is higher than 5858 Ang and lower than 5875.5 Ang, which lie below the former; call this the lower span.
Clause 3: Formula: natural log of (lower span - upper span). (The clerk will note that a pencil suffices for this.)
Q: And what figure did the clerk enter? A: -2.4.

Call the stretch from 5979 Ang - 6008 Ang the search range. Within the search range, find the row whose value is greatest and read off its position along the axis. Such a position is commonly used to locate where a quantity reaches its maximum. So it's 5984.03 Ang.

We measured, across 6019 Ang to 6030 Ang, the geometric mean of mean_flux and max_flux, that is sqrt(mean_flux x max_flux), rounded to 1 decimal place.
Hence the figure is 18.9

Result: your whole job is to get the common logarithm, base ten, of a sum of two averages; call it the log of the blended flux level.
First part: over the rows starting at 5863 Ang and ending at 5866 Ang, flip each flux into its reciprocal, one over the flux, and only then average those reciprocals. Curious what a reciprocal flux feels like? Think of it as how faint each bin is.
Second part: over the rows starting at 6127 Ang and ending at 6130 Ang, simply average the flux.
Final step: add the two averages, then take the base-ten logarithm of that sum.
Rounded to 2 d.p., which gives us 1.26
